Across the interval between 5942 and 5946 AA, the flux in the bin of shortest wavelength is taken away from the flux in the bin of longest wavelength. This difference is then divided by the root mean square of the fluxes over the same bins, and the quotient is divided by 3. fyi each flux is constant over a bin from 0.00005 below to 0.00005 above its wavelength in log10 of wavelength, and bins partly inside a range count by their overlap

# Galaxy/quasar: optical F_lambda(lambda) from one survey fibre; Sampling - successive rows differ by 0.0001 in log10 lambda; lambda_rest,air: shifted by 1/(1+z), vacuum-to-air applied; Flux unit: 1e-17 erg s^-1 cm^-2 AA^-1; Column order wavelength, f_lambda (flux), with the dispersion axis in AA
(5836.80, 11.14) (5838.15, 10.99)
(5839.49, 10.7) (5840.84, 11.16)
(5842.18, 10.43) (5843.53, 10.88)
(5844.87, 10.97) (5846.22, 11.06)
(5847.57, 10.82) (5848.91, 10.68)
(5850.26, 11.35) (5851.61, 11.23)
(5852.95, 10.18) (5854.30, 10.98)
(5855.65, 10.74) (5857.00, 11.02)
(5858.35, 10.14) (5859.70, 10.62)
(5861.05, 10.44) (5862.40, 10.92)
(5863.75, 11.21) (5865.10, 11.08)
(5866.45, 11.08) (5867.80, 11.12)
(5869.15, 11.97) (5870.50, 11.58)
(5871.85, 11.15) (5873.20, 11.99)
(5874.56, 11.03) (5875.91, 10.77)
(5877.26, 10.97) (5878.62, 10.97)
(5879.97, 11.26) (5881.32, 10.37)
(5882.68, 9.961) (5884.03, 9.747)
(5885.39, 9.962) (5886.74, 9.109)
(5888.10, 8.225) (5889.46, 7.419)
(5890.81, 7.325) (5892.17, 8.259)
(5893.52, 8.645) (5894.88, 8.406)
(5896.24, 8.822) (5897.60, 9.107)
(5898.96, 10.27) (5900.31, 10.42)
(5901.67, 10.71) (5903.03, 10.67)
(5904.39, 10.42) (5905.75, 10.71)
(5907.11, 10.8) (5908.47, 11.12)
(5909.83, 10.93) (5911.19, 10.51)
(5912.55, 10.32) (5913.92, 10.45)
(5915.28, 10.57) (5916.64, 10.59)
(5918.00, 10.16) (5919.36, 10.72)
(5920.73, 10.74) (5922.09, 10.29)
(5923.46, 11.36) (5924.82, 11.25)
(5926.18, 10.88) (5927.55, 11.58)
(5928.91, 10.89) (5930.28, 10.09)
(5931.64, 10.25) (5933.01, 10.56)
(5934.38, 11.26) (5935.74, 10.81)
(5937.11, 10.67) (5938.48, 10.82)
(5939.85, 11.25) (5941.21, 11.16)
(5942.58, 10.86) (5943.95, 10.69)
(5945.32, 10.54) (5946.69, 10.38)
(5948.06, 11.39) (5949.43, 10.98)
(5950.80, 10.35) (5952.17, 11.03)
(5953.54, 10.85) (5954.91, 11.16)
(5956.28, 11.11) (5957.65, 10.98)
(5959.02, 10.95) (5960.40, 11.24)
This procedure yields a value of -0.010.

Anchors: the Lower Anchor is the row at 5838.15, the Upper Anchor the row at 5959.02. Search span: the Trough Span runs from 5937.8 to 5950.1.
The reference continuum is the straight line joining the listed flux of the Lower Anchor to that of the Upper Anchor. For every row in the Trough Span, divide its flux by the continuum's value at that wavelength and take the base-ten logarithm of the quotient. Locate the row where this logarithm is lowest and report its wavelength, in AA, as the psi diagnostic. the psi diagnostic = 5946.69 AA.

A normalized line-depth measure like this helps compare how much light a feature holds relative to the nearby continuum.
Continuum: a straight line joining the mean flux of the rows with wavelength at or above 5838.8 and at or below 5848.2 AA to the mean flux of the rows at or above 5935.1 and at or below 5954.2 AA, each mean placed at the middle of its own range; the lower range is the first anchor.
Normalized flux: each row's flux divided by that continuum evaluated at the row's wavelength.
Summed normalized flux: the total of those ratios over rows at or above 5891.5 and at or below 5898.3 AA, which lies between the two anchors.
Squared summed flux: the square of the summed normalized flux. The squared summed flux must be 16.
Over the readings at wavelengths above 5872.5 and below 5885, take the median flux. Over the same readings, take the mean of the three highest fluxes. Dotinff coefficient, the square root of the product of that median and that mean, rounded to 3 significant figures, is 11.2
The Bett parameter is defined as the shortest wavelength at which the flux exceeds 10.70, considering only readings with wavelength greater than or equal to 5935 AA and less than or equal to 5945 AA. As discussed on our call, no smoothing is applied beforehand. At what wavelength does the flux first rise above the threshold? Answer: 5935.74 AA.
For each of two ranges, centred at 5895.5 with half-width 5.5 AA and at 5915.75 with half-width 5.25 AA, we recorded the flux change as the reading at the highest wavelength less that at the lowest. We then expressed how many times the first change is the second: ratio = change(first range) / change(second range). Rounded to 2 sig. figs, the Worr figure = 13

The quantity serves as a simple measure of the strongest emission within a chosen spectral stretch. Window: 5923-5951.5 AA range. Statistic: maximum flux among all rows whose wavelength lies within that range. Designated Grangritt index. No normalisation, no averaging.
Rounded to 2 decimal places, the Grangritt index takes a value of 11.58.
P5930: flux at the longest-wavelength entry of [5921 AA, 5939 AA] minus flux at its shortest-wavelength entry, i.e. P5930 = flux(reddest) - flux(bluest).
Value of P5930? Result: 0.53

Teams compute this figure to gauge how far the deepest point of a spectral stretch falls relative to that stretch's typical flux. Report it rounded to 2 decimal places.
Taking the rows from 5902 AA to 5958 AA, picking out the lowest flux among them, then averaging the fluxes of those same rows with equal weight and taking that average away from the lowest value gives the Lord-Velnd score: -0.69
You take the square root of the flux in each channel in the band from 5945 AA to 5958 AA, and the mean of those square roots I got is 3.30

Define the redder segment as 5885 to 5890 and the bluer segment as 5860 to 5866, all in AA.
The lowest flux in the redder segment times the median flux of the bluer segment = 82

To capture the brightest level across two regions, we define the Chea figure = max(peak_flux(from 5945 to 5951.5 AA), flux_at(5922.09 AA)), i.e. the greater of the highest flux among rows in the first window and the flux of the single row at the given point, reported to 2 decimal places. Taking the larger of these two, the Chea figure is 11.39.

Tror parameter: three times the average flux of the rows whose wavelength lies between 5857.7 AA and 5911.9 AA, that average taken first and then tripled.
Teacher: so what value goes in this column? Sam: 30.8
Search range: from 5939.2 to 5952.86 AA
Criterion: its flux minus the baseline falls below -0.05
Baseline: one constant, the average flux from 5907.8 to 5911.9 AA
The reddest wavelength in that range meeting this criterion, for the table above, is 5950.80 AA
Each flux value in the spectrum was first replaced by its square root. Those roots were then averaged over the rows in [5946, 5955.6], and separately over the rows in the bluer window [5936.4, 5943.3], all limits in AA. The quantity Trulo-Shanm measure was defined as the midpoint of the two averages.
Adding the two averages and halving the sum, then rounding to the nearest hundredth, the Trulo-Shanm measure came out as 3.30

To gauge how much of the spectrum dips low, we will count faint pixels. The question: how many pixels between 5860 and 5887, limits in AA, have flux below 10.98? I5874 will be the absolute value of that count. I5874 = 10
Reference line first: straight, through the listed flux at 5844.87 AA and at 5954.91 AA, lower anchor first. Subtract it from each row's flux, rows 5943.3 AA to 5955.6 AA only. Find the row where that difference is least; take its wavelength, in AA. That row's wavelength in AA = 5950.80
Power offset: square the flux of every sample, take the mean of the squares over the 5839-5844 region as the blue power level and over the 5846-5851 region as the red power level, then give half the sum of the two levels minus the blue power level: 2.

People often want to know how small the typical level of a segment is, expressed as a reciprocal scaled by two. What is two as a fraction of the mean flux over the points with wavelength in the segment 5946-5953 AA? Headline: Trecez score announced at 0.185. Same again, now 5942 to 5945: 0.186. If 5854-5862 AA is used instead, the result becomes 0.188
